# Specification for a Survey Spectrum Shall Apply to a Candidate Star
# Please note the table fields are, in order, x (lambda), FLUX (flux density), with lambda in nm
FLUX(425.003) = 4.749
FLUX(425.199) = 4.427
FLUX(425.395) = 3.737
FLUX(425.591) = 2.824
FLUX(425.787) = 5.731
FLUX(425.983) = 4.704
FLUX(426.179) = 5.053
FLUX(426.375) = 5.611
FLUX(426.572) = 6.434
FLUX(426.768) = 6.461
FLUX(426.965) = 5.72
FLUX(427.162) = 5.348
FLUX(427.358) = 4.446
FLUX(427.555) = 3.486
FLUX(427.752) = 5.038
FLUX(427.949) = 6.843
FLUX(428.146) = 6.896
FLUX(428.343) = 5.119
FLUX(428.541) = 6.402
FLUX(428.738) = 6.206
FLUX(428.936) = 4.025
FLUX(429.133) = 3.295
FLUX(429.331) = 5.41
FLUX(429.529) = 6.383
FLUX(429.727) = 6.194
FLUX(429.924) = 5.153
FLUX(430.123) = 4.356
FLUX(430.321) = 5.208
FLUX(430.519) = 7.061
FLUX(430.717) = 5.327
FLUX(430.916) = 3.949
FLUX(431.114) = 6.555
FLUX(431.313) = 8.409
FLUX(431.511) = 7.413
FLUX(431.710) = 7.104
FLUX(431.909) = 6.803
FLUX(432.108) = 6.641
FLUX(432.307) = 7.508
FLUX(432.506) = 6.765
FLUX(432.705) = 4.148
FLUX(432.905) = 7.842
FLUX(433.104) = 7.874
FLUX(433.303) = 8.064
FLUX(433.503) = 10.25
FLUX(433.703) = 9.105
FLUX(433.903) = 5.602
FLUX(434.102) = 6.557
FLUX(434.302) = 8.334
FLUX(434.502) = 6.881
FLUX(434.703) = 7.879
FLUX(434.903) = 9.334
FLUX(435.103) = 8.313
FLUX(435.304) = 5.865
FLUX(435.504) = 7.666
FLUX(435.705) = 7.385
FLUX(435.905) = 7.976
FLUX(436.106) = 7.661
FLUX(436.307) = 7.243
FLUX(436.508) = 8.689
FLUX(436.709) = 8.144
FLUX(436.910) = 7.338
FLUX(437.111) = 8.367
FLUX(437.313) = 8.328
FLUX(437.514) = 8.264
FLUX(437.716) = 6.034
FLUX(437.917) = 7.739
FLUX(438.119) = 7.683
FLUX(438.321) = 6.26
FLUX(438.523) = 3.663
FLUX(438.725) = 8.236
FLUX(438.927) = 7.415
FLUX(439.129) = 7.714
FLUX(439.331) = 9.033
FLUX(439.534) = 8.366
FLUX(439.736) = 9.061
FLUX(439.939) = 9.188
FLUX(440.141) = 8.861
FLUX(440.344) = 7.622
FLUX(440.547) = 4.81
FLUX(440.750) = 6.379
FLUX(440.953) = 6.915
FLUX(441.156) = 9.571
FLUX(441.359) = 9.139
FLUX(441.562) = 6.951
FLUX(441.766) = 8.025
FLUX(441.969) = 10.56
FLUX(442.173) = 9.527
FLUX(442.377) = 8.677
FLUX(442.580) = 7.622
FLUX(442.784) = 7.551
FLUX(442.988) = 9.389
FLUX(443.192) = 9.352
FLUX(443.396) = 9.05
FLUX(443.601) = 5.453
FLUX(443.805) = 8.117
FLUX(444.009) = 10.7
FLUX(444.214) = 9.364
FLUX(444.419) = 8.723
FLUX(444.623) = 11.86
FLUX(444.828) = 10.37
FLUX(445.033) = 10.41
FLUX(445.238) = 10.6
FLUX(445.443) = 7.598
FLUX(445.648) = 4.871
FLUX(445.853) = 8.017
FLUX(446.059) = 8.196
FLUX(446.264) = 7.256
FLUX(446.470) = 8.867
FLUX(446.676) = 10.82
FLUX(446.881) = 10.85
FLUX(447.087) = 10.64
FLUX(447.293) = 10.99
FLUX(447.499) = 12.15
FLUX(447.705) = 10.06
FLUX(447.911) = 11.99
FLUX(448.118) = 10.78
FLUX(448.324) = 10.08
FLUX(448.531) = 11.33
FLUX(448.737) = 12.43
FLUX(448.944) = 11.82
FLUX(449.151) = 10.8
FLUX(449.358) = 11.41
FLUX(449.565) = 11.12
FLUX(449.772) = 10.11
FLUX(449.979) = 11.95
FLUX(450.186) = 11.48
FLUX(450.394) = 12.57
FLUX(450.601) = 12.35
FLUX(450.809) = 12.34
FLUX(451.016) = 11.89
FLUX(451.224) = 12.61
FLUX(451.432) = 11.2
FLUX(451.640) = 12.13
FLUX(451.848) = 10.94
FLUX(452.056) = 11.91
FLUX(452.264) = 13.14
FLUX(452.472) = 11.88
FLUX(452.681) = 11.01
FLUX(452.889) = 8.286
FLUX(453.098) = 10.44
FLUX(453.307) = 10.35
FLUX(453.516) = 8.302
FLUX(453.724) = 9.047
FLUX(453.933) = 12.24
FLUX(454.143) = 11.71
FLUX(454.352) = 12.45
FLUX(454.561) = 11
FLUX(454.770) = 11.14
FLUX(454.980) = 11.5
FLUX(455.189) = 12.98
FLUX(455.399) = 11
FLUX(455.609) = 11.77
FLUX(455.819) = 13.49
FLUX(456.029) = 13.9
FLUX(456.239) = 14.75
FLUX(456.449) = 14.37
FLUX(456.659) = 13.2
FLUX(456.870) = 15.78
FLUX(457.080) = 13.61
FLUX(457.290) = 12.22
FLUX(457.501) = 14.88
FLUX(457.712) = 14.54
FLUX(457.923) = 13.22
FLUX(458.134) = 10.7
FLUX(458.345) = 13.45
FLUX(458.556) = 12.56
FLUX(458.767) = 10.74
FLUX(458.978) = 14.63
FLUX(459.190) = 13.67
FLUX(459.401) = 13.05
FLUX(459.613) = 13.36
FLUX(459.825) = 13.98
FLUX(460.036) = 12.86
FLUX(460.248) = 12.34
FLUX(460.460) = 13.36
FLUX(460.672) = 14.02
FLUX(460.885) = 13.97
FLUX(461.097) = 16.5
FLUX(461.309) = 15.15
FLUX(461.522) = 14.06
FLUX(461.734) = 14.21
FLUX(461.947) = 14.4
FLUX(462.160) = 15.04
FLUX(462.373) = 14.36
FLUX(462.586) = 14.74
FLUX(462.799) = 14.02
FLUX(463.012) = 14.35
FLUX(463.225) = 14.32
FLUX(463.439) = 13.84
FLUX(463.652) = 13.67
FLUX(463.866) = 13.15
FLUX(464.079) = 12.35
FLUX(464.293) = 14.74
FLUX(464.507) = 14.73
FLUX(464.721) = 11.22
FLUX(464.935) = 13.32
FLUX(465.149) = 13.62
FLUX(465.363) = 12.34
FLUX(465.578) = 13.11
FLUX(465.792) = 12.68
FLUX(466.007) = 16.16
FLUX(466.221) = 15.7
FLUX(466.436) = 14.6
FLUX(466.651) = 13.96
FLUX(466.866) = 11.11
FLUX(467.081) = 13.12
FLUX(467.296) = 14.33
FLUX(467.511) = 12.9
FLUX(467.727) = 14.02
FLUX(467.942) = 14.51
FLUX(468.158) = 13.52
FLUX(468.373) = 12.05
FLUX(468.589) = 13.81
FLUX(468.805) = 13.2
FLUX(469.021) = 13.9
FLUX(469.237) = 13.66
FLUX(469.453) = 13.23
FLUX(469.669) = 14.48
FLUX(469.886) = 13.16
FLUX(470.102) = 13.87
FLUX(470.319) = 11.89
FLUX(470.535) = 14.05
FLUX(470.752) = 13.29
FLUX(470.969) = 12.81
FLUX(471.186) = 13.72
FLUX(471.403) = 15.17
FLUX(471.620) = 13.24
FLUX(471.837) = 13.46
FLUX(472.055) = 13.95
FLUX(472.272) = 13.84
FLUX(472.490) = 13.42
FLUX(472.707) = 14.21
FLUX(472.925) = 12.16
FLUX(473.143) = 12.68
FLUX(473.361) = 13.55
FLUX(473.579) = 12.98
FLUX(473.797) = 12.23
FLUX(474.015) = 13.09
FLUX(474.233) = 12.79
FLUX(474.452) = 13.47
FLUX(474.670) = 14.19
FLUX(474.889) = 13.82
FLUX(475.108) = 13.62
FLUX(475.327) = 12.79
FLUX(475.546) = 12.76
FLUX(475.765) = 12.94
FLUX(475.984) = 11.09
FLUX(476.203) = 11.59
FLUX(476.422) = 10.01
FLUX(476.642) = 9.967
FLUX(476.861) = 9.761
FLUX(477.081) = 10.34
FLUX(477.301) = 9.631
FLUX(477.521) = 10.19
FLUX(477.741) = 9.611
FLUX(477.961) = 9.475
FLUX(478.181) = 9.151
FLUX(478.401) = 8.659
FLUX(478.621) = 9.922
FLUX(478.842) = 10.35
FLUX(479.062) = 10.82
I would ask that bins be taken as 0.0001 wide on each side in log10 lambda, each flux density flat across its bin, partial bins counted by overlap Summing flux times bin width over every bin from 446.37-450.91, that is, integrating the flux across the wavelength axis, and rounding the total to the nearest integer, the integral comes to 51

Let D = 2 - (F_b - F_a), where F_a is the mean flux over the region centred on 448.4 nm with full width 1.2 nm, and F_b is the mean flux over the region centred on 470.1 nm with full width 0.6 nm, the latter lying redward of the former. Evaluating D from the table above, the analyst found 0.4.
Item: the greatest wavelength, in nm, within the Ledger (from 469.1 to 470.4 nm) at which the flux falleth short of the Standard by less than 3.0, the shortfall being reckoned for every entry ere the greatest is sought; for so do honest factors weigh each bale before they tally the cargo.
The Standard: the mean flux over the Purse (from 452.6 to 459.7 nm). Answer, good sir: 470.319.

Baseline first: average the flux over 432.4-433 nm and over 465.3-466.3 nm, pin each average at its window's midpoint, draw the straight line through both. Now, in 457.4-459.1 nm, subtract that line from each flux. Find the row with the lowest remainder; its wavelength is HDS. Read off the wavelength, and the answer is 458.767 nm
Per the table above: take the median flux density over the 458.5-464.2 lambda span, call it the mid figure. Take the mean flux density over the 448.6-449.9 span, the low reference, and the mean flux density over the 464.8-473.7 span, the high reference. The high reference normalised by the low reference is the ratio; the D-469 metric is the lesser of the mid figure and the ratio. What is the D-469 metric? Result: 1.2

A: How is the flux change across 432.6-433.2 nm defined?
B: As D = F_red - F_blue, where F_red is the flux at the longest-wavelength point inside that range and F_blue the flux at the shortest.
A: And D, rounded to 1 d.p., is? 3.7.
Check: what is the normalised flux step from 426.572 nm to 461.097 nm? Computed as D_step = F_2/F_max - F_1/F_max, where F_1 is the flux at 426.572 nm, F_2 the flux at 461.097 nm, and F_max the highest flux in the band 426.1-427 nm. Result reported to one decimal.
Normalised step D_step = 1.6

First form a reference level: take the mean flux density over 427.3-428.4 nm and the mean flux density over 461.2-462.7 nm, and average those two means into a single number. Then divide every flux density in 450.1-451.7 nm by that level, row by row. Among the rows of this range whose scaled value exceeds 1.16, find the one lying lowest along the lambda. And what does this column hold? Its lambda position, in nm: 450.394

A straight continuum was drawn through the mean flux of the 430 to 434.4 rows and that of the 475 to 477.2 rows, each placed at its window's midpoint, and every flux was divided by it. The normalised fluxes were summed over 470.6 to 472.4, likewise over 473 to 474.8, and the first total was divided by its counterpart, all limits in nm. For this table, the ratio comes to 1.07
